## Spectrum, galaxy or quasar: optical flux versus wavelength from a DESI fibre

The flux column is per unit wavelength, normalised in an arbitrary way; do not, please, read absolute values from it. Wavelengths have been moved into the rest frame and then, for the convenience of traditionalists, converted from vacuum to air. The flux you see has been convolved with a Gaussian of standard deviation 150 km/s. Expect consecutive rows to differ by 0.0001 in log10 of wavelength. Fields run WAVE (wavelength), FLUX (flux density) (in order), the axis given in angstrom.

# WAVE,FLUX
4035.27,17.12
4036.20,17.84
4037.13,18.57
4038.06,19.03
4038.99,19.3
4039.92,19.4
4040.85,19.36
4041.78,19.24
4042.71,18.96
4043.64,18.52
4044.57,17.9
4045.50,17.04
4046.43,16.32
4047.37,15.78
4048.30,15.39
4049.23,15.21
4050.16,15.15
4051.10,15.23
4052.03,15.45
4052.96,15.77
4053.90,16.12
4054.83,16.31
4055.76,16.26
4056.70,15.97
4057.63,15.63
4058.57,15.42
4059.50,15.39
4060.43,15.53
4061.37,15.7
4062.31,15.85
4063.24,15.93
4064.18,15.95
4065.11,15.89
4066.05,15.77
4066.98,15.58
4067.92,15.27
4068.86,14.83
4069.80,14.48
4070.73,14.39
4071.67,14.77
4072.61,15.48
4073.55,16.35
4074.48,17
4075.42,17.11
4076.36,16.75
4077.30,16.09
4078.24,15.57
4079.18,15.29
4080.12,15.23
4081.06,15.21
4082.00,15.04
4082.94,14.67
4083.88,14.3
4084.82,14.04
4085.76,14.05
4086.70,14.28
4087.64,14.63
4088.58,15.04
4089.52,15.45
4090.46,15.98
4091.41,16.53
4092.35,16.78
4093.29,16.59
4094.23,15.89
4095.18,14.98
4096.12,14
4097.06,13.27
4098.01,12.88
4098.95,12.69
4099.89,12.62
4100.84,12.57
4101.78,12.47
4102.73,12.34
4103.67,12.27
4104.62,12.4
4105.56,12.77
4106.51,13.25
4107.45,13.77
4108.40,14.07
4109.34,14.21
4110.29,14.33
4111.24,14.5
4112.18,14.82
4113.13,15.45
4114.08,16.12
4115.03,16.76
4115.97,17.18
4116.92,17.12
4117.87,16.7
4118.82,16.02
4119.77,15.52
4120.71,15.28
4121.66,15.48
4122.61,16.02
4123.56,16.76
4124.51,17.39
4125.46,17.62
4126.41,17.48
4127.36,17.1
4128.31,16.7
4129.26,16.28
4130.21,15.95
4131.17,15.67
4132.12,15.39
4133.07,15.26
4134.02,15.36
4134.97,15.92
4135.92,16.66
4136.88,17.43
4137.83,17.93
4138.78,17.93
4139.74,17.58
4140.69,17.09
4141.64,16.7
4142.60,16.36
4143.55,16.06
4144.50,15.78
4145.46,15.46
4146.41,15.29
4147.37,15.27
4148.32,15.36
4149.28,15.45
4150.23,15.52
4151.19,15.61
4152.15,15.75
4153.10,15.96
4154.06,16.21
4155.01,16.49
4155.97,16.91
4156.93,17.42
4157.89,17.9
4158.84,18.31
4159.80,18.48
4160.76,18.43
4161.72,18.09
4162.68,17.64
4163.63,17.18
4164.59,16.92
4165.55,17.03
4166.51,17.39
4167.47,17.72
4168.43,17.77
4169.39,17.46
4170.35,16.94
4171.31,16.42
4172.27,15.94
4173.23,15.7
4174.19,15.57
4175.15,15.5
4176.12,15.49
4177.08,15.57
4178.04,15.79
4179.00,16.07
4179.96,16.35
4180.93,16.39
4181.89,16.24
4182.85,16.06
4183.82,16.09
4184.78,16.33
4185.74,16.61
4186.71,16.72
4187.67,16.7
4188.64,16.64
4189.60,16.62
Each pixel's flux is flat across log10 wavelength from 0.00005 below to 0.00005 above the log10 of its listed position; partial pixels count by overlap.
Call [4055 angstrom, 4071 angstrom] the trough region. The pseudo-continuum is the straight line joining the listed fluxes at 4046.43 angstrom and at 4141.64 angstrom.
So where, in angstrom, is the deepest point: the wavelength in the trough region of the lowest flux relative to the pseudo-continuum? 4070.73 angstrom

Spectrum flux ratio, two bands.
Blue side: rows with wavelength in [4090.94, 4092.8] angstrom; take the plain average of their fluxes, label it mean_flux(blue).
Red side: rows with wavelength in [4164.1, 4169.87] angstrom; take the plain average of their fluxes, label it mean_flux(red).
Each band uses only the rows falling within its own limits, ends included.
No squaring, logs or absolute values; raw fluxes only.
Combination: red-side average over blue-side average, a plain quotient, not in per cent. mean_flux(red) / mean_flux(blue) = 1.04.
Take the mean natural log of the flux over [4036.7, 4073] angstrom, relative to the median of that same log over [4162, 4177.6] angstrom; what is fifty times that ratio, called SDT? 49.3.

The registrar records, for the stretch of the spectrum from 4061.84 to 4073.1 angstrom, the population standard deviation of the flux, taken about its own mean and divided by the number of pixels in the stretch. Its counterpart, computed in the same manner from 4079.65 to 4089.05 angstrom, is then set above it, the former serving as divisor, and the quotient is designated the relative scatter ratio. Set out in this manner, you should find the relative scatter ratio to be 0.79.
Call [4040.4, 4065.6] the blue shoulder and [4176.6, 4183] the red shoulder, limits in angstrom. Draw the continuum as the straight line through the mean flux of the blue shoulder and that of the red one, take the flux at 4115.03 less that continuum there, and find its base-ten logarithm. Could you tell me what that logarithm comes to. -0.26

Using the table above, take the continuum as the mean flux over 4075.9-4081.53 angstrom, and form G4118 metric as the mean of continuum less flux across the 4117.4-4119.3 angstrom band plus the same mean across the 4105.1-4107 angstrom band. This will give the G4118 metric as 2.0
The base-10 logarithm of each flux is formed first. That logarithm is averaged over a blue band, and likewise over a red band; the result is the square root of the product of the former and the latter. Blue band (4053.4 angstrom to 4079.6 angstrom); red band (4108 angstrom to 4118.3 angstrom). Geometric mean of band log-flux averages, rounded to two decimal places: 1.19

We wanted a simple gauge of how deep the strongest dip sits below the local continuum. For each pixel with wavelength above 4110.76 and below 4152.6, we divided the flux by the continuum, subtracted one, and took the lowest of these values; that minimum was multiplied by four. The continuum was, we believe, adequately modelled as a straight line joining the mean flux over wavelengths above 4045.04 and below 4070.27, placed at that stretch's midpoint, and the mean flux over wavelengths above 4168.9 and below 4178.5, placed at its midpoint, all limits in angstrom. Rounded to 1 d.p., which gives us -0.3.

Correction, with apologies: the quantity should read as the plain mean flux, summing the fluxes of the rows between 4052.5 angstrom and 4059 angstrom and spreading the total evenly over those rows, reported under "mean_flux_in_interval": 15.9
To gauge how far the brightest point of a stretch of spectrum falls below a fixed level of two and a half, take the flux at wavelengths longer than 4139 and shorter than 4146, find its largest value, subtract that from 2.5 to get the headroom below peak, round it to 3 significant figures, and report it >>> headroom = -15.1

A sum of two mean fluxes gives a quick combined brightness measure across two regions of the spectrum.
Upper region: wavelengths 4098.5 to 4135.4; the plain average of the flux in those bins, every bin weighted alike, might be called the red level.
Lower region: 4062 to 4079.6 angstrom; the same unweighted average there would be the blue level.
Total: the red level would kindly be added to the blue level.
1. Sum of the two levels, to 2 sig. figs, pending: 31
